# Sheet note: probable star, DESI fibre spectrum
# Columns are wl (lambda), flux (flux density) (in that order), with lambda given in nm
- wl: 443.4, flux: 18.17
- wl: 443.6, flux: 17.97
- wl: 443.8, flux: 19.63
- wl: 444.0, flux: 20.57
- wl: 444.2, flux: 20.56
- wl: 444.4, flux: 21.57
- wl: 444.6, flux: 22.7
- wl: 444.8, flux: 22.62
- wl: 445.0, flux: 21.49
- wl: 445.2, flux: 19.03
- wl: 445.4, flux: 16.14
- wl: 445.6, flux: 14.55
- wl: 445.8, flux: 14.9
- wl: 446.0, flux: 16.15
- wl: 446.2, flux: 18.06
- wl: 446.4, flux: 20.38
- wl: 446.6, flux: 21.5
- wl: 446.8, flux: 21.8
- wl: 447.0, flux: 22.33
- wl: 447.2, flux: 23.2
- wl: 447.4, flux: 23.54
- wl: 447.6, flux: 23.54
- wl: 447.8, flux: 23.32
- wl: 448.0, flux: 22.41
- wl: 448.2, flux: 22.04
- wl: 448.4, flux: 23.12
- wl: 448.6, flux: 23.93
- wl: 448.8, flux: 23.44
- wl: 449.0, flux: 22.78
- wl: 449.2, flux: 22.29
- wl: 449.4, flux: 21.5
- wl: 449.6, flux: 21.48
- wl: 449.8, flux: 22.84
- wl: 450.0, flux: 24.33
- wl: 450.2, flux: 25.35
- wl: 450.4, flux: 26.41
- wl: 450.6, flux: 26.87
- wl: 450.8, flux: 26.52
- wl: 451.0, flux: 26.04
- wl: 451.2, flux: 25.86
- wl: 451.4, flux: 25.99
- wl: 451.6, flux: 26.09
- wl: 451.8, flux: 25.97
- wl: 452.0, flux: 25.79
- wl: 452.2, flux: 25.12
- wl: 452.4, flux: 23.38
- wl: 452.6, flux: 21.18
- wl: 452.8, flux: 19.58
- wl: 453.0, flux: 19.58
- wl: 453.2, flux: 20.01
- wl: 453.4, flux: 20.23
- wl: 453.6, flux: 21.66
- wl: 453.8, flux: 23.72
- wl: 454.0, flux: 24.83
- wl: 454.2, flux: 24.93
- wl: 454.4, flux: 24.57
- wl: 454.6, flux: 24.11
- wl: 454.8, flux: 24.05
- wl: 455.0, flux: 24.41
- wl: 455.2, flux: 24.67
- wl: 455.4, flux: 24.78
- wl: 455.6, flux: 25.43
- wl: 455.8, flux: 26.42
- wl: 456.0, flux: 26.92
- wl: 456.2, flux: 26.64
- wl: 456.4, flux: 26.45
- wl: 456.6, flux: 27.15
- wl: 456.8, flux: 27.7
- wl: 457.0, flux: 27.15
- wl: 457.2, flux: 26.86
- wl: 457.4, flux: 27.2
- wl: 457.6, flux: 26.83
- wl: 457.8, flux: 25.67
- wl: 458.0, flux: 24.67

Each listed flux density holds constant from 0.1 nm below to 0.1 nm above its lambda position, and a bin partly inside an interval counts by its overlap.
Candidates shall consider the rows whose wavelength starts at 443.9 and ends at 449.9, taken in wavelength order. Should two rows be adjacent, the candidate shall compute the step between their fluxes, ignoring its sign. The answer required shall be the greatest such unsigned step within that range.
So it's 2.89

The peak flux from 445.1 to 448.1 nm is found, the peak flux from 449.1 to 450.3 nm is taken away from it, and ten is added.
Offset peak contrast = 8.19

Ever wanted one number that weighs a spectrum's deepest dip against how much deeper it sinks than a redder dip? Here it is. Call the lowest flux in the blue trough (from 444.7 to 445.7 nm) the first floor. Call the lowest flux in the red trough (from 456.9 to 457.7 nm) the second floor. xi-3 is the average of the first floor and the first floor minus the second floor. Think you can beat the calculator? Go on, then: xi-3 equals 1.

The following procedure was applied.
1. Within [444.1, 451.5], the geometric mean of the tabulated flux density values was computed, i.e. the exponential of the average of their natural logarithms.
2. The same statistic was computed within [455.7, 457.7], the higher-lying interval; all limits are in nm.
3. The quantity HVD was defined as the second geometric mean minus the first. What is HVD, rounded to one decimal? 5.0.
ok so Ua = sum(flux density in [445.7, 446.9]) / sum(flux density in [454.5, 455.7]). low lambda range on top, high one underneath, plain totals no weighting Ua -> 0.76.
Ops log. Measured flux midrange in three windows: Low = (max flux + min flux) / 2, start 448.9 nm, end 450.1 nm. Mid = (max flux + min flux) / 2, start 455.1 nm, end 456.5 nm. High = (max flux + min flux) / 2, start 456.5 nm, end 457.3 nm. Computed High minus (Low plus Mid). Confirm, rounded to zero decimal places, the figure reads -21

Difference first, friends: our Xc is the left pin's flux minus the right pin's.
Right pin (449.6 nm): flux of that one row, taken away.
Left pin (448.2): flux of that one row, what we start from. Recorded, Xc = 0.6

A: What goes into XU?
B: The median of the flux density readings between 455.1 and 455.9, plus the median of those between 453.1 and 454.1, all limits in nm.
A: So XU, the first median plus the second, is 47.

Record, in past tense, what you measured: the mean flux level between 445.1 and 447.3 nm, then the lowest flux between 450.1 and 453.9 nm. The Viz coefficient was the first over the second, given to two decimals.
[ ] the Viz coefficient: 0.97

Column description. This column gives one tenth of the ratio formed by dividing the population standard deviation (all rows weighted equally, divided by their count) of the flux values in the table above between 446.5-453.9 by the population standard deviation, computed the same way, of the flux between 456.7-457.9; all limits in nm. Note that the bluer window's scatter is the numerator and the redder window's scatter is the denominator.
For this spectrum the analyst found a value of 0.33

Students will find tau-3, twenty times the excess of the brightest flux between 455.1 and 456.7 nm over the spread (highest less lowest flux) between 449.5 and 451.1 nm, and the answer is 435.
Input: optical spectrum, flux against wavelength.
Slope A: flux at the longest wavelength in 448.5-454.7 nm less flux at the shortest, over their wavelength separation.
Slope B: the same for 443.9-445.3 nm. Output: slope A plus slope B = -1.3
